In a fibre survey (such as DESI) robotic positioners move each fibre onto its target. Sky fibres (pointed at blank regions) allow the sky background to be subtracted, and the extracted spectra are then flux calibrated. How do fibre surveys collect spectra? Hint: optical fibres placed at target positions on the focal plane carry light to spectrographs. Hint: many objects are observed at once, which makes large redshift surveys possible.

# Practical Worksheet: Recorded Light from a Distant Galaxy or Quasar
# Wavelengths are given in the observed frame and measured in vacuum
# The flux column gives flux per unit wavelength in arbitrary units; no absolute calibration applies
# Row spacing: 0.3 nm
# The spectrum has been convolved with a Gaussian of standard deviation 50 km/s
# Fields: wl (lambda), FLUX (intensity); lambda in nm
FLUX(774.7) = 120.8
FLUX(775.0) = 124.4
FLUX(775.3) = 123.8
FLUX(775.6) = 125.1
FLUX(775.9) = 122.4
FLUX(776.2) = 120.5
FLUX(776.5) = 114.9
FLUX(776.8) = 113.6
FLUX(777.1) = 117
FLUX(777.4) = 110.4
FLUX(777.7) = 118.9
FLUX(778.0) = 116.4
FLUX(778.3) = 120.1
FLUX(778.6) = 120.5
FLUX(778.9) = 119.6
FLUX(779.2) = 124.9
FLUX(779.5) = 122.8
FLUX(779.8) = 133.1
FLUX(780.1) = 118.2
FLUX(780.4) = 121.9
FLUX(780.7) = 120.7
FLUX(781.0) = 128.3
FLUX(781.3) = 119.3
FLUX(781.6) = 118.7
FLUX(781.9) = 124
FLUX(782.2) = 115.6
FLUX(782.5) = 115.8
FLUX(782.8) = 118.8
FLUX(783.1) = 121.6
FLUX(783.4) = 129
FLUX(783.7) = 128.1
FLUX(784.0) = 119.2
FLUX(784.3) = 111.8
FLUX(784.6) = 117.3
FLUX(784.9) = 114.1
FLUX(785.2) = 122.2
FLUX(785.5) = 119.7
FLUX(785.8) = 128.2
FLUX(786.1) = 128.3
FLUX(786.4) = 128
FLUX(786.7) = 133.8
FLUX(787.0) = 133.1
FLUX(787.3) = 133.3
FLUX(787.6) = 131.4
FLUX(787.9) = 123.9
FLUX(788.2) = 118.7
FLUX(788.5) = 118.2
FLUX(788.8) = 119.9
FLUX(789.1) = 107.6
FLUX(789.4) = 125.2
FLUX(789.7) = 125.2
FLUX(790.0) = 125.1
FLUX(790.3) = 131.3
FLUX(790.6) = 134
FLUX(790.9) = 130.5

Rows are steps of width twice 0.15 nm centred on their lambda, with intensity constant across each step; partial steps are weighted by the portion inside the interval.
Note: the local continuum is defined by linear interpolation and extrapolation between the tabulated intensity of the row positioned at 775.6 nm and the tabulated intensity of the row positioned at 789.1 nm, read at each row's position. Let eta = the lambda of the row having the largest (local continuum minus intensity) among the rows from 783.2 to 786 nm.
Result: 784.3 nm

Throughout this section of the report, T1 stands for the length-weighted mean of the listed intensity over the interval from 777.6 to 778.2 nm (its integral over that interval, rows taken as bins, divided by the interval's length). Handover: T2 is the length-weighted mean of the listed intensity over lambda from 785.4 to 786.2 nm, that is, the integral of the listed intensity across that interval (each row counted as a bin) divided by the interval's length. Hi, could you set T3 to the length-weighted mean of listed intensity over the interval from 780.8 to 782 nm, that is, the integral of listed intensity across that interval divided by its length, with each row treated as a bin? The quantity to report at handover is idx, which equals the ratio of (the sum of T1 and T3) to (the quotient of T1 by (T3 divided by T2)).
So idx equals 1.99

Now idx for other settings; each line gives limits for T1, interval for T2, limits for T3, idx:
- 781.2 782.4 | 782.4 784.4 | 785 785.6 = 2.00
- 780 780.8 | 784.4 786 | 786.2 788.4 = 2.21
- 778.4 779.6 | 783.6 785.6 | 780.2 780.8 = 2.03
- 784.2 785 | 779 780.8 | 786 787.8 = 2.28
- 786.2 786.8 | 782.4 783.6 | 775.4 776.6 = 1.92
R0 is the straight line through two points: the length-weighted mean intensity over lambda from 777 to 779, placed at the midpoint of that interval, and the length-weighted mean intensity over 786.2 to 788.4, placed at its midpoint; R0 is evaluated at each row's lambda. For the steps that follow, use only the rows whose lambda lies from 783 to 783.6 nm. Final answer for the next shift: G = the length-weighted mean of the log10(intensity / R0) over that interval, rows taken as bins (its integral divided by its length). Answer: 0.007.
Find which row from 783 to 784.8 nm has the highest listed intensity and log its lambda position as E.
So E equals 783.4 nm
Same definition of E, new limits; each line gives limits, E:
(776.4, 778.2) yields 777.7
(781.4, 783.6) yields 783.4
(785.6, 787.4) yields 786.7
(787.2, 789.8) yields 787.3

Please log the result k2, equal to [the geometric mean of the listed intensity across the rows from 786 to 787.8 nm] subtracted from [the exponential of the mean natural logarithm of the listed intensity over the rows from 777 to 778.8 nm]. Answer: -14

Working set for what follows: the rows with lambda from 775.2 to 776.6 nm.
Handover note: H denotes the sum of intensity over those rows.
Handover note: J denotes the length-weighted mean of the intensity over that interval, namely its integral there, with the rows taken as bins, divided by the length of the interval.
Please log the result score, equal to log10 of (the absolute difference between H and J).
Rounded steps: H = 607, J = 121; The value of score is 2.69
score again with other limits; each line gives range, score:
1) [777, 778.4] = 2.67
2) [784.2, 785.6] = 2.67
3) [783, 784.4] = 2.69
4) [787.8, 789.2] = 2.67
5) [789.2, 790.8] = 2.71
